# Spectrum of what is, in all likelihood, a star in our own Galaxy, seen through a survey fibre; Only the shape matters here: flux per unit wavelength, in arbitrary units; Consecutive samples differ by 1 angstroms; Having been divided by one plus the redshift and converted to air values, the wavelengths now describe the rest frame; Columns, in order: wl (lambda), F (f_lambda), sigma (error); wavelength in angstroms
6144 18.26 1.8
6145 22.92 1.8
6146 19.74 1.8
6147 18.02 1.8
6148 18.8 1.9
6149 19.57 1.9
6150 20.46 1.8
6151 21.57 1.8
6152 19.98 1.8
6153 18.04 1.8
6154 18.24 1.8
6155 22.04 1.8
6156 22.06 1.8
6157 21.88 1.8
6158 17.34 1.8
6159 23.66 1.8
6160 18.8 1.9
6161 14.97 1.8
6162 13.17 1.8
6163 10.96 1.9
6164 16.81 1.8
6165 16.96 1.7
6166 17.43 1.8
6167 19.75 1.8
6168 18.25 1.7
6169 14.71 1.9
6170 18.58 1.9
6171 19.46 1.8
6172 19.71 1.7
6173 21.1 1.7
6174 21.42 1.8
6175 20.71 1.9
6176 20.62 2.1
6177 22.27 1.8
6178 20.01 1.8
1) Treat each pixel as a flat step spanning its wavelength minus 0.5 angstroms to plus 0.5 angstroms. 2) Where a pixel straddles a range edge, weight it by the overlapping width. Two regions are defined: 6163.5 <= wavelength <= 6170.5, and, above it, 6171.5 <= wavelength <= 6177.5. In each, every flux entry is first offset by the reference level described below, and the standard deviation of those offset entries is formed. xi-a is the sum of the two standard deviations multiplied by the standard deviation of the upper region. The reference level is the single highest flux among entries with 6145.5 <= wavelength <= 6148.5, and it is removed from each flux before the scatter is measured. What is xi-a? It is 2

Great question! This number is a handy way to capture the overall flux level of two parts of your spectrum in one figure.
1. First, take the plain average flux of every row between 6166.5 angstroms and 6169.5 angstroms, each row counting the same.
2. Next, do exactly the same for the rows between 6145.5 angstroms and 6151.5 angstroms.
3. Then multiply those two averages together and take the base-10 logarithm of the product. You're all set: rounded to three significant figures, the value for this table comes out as 2.54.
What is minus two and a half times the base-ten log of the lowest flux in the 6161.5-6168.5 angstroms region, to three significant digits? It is -2.60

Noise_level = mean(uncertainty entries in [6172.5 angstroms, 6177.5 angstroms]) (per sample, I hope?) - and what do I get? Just 1.86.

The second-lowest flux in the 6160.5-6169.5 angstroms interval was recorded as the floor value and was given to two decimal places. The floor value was 13.17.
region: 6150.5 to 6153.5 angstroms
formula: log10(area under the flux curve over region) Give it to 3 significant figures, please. 1.78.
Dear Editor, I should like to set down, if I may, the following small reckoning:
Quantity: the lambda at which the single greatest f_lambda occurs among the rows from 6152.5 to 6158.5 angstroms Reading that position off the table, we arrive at 6156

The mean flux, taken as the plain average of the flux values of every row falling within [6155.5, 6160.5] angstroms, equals 20.7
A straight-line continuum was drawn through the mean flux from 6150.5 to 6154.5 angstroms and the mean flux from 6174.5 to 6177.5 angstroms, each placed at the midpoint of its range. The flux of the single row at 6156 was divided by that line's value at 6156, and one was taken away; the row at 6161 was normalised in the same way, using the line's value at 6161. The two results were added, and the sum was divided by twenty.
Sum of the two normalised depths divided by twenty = -0.007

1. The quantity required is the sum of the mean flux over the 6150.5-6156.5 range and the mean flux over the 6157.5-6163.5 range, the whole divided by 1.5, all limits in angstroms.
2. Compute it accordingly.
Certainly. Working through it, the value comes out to 24.54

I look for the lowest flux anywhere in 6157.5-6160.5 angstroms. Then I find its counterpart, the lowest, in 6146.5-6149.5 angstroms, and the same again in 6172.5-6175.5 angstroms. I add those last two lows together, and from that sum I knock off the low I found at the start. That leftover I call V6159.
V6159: 21.4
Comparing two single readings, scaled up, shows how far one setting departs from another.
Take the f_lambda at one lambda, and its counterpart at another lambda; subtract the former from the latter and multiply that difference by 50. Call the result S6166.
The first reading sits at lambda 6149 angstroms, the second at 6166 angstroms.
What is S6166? -107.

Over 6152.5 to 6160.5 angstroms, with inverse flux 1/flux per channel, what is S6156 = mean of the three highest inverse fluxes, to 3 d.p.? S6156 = 0.056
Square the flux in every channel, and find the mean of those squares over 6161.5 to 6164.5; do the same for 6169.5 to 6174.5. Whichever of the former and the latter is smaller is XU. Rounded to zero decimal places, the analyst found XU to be 192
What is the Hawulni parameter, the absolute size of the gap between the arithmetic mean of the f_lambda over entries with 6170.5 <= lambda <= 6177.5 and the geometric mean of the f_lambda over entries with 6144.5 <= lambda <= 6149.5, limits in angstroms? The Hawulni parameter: 1.0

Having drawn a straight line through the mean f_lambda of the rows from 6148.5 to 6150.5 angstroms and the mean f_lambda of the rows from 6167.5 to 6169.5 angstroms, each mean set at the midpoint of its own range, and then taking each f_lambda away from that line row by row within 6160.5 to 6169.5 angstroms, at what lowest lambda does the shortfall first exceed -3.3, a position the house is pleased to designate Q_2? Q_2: 6161 angstroms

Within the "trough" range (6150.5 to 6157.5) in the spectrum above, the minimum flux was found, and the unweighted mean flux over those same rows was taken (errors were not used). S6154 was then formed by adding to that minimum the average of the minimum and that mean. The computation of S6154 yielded 37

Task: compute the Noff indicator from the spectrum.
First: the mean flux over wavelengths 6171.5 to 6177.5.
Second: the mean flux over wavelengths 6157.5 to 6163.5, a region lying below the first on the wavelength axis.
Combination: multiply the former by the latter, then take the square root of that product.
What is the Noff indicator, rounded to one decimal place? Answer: 18.6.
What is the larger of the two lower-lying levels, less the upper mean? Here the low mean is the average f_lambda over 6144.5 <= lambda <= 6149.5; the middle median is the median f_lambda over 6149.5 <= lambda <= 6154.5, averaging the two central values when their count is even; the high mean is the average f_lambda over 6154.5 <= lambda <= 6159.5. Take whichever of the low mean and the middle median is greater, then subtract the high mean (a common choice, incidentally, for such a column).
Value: -1.4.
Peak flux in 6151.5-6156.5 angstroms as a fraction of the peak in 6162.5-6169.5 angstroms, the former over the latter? 1.12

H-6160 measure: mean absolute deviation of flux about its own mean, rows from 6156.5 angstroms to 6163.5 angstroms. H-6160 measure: 3.6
